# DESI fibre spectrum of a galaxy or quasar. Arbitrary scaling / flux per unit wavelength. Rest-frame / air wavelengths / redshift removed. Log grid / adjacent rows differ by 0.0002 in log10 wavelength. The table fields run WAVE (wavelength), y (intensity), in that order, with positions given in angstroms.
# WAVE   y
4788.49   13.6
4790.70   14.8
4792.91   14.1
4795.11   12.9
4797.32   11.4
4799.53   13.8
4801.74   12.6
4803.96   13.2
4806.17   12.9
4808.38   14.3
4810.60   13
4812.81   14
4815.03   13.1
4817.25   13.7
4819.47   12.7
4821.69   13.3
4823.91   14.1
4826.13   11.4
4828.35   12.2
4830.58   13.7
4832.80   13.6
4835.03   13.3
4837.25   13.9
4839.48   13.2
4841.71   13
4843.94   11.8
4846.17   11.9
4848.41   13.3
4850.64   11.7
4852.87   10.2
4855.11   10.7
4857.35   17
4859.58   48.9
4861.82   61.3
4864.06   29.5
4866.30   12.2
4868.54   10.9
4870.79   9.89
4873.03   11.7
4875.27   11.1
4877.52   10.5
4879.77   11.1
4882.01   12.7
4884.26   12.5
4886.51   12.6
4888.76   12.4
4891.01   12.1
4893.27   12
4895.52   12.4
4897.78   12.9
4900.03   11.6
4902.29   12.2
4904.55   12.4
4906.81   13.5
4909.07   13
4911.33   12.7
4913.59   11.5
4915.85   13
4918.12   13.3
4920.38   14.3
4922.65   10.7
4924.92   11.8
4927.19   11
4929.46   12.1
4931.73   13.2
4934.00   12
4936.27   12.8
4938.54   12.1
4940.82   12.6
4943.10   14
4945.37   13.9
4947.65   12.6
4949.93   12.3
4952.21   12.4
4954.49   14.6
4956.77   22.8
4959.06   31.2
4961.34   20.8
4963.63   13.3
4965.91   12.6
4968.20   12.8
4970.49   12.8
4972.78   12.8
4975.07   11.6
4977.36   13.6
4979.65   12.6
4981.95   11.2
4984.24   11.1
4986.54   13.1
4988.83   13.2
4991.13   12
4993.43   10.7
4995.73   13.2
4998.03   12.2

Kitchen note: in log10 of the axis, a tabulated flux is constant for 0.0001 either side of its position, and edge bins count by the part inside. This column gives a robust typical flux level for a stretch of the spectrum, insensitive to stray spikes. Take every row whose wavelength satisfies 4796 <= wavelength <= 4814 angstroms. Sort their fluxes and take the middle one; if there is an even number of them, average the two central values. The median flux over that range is 13.1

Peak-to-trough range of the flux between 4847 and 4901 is 51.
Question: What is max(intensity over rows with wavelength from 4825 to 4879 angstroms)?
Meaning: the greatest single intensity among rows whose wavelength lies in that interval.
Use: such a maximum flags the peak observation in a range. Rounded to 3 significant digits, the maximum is 61.3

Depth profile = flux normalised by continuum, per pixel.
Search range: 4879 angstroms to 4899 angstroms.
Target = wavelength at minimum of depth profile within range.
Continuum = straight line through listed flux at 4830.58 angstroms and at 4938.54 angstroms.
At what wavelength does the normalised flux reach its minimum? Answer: 4879.77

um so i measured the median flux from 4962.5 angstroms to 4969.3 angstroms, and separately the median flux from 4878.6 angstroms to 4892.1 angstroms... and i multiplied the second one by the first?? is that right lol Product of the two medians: 159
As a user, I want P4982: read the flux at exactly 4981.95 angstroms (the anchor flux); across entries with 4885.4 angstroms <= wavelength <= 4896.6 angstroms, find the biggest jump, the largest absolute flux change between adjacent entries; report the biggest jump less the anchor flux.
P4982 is -11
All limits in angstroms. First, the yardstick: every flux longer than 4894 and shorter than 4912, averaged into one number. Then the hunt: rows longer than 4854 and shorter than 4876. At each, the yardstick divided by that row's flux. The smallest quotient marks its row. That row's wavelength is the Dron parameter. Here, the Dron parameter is 4861.82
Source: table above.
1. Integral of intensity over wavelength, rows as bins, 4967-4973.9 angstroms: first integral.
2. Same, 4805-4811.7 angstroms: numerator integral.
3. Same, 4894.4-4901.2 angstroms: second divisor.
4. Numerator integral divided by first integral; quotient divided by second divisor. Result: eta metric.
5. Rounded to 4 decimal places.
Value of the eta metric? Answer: 0.0122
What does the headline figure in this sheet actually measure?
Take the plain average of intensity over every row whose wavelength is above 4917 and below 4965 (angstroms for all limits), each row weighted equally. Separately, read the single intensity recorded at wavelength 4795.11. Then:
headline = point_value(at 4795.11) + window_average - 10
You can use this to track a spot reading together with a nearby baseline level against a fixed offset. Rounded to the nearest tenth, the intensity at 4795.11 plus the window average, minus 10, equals 17.4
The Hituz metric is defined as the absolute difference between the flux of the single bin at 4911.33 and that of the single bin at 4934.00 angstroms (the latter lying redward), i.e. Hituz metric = 0.7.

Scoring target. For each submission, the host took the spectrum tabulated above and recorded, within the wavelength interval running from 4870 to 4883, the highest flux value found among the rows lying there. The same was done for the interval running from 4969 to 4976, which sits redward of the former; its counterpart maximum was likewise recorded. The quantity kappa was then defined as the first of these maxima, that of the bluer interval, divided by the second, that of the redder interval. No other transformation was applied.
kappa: 0.99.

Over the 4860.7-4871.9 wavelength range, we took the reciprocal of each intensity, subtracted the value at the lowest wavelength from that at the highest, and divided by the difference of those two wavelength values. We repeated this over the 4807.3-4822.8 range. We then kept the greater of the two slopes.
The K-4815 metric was 0.009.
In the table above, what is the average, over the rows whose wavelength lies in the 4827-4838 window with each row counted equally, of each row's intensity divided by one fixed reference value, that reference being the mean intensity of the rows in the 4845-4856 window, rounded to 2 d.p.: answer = 1.15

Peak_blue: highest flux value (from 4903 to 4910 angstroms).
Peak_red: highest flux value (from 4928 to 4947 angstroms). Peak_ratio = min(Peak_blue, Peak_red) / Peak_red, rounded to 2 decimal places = 0.96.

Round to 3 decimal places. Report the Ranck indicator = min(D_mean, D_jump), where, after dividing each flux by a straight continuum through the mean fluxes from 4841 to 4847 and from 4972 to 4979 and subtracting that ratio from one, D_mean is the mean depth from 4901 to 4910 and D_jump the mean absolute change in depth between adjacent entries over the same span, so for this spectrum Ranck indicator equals -0.027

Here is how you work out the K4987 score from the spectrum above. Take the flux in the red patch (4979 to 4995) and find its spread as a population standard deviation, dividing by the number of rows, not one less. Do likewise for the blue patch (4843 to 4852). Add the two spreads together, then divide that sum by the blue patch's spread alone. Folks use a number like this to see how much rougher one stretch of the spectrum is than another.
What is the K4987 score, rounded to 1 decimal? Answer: 2.4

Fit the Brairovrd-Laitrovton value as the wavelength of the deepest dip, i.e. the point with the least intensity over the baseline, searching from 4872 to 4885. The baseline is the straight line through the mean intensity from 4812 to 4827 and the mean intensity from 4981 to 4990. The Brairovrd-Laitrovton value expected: 4877.52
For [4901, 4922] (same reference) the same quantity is 4913.59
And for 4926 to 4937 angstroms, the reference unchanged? 4927.19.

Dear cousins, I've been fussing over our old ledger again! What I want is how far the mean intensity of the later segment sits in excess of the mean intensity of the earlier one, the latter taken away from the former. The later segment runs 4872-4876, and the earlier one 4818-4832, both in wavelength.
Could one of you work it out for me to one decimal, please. -1.5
